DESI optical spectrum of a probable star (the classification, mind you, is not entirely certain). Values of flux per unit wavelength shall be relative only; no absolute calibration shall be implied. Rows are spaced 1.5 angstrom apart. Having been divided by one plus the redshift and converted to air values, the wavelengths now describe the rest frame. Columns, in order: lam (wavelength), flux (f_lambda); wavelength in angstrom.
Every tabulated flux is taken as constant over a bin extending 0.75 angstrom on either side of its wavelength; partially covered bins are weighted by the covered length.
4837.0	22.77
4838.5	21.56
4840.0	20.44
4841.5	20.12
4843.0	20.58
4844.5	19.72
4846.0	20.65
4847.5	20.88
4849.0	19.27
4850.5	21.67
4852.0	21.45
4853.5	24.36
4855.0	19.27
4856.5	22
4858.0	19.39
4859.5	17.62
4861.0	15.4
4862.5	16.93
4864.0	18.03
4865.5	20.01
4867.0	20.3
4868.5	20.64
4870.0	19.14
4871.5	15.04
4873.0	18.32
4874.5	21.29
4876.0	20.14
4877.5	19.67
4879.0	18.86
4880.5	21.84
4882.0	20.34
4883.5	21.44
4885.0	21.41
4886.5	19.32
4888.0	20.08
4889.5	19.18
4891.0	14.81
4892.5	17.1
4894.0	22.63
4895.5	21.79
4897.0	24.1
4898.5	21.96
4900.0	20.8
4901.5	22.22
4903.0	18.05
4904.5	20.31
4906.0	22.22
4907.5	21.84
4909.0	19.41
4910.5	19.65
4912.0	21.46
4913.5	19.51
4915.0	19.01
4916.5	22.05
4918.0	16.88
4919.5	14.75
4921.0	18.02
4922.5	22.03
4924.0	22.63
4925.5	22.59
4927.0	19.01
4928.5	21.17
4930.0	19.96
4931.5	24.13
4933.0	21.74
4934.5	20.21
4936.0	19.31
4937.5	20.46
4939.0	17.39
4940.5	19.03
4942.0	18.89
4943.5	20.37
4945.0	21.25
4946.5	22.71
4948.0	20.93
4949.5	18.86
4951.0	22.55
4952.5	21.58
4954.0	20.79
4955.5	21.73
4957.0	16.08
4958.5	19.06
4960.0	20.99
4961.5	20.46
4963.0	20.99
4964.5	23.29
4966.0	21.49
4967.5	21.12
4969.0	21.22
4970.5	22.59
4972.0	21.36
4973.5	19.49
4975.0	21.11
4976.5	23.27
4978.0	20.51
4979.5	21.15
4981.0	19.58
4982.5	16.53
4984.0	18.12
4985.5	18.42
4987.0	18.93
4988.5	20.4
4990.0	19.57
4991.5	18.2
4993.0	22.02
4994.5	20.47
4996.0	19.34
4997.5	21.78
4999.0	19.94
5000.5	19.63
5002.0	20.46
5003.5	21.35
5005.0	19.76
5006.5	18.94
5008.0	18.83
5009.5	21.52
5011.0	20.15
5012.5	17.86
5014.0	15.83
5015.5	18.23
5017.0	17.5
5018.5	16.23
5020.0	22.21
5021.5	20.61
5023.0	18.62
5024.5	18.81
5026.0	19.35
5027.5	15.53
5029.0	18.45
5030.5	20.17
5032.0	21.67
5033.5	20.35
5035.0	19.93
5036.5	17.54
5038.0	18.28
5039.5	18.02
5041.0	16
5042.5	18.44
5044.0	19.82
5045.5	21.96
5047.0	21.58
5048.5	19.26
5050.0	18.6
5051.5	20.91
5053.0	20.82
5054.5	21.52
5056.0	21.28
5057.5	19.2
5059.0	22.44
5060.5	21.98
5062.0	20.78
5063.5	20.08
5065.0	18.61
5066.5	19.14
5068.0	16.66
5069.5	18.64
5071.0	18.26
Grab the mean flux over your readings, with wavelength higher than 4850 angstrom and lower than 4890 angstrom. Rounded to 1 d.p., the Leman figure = 19.7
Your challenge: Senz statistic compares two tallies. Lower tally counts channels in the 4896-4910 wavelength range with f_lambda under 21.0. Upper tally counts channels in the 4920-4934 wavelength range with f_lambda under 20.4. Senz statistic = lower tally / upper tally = 1.3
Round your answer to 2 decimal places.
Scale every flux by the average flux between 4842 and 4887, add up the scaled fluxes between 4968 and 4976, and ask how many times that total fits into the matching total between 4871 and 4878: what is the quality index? 0.89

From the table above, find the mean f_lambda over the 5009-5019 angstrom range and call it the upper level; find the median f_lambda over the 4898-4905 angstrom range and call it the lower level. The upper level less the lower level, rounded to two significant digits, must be -2.6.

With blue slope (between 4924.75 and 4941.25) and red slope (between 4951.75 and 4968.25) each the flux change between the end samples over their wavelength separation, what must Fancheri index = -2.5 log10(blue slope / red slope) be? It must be -2.22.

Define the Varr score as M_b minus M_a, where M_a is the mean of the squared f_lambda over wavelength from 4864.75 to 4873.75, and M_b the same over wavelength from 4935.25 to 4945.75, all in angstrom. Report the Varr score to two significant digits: 22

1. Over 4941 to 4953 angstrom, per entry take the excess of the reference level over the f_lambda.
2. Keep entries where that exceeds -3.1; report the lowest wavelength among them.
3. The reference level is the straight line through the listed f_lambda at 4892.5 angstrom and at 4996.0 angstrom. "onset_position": 4942.0 angstrom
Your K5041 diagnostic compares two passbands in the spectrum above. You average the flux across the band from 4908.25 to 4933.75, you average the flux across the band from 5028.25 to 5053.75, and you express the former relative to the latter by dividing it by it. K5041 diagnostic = 1.04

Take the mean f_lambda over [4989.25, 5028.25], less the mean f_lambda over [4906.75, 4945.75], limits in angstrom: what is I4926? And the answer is -0.8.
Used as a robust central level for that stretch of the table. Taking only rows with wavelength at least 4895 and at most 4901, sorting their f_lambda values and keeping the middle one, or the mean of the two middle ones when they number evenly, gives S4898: 21.9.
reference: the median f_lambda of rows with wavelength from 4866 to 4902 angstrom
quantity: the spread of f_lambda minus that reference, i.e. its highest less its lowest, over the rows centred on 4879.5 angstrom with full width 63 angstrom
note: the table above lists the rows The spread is 10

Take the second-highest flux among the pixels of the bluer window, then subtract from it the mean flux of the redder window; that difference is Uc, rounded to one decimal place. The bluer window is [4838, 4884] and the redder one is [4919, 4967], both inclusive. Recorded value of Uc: 1.5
